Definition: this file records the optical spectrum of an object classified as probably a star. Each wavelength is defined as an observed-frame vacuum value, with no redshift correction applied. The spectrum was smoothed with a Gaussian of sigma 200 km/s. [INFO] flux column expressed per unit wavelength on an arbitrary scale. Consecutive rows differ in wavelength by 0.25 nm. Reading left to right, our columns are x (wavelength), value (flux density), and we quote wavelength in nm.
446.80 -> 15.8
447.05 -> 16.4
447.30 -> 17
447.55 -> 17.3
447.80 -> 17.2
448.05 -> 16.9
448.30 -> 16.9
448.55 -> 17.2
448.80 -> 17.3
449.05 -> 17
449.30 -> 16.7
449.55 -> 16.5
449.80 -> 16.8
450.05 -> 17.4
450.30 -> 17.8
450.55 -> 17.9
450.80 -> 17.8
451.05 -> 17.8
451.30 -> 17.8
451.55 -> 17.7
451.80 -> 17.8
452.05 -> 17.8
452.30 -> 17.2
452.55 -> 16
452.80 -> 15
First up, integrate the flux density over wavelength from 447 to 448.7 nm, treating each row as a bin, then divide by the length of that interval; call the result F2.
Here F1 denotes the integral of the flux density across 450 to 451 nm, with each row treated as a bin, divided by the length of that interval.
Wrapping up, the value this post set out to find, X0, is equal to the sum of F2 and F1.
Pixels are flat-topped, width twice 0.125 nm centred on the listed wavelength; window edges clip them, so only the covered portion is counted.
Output 34.77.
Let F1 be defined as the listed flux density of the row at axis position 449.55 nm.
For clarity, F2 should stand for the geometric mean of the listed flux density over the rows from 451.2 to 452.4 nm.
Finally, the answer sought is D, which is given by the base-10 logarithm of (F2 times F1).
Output 2.46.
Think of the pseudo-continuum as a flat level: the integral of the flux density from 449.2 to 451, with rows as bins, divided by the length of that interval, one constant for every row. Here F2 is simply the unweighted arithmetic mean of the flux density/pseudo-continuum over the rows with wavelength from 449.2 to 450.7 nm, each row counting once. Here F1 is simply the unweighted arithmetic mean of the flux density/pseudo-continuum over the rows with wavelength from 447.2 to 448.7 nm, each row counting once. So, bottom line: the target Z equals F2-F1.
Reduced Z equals 0.01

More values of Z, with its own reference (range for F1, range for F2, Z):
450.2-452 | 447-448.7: -0.05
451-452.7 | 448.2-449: -0.02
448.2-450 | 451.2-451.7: 0.05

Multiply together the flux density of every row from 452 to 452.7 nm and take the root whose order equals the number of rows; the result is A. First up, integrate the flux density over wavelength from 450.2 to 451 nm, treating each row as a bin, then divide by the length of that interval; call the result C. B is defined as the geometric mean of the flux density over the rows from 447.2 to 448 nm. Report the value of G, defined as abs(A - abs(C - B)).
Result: 16.3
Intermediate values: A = 17.0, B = 17.2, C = 17.8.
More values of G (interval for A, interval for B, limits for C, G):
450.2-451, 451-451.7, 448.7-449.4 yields 17.1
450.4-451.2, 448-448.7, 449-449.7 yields 17.5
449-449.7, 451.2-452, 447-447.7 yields 15.9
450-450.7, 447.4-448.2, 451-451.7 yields 17.1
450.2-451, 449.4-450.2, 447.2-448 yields 17.6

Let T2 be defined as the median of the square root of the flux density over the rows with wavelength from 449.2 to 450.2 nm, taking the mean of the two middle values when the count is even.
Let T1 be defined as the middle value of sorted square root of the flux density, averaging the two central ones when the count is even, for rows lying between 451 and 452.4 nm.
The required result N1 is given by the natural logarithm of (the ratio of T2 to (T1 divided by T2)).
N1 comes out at 1.38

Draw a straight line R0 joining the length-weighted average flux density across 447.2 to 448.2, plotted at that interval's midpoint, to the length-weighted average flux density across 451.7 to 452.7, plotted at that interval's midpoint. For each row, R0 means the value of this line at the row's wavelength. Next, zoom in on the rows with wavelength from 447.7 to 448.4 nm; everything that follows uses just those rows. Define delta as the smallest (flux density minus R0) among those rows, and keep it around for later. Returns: -0.2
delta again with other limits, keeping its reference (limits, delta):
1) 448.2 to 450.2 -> -0.6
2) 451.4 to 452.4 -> 0.1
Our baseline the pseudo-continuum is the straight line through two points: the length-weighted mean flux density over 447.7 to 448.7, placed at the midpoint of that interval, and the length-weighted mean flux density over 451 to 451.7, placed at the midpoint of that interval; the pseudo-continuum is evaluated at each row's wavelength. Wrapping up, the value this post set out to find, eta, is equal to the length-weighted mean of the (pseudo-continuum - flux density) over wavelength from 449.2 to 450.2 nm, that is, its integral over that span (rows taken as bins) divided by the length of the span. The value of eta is 0.5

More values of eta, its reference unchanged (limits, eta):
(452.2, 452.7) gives 1.5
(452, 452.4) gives 0.5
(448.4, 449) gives 0.0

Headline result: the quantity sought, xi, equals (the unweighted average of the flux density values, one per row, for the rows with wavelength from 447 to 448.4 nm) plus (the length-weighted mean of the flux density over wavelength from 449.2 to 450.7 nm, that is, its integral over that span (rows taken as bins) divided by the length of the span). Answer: 34.2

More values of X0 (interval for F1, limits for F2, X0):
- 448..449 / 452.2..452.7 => 33.57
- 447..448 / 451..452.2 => 34.78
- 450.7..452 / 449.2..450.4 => 34.81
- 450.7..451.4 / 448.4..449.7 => 34.74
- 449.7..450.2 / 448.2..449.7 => 34.08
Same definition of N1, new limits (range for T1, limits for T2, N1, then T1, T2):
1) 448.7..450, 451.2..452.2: 1.47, 4.10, 4.22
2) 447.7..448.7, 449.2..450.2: 1.40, 4.13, 4.09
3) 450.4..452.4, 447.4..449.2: 1.41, 4.22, 4.15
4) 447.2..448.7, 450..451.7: 1.46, 4.14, 4.22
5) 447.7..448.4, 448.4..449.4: 1.43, 4.11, 4.14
